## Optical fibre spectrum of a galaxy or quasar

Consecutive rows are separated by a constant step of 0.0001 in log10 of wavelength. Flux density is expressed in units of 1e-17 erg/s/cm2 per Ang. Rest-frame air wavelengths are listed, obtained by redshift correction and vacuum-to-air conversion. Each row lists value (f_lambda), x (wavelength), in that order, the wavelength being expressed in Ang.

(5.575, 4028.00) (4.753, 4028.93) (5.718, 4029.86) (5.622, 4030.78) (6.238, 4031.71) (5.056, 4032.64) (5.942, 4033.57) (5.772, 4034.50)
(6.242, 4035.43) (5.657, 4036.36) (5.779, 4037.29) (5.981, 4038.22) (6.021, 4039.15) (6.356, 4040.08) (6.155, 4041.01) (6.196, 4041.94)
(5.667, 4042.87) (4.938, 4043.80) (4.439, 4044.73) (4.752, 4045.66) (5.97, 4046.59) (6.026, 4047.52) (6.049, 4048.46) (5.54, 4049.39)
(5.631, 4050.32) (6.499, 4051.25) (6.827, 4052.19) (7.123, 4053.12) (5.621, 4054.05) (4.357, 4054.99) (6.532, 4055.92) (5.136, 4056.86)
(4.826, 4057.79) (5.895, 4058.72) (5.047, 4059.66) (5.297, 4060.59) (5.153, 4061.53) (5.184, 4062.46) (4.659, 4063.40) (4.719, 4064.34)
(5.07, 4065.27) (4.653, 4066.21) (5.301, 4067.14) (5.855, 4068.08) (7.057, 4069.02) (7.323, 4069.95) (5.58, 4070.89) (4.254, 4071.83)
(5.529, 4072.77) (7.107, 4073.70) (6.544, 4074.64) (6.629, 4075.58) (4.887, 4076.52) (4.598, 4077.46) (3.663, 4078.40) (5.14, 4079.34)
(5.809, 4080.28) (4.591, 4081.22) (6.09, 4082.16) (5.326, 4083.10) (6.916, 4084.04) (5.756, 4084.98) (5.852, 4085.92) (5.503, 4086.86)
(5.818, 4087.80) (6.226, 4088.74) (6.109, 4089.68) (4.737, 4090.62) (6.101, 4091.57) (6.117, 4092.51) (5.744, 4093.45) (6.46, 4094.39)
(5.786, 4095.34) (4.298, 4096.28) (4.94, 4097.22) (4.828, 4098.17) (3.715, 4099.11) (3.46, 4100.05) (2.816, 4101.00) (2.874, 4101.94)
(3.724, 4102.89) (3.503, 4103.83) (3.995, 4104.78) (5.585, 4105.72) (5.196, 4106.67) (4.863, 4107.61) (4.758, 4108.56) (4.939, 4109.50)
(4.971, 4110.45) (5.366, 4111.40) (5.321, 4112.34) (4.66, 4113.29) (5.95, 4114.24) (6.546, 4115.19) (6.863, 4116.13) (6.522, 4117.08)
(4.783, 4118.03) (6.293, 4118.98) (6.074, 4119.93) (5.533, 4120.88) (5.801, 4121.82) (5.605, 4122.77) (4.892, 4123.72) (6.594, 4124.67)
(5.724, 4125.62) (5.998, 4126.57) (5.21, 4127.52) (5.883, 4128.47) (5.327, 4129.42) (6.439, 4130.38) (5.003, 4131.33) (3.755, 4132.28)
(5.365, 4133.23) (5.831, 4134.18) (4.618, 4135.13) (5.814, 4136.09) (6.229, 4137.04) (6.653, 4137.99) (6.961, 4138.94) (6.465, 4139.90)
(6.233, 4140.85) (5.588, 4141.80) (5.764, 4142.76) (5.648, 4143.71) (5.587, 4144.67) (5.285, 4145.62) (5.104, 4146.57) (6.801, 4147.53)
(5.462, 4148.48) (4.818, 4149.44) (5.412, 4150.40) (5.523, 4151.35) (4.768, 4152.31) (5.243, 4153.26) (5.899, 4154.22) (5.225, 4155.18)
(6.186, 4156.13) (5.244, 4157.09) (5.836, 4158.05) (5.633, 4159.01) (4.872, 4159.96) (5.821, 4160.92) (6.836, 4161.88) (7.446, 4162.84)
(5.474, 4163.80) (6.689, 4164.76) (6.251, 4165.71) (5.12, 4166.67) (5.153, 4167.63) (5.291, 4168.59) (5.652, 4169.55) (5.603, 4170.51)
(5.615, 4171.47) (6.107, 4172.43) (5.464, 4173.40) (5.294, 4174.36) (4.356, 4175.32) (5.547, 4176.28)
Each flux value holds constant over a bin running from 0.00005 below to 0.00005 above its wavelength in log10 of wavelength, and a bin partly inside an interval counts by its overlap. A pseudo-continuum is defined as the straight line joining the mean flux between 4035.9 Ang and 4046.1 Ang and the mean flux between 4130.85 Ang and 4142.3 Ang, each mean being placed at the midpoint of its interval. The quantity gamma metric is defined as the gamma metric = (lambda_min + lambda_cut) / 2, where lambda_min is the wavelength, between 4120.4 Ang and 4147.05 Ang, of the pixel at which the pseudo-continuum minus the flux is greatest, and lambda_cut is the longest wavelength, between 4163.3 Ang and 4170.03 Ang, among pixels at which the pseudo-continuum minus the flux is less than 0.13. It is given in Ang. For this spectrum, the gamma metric 4150.9 Ang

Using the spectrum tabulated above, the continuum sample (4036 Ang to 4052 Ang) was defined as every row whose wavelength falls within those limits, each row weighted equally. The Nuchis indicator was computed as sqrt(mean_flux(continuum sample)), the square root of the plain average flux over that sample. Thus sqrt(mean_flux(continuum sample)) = 2.40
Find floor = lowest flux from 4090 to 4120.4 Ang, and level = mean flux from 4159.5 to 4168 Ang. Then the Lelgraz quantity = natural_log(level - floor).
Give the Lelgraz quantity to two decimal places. 1.15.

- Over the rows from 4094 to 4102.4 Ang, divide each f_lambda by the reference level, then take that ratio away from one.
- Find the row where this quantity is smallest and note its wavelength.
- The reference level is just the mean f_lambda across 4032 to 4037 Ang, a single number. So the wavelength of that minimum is 4094.39 Ang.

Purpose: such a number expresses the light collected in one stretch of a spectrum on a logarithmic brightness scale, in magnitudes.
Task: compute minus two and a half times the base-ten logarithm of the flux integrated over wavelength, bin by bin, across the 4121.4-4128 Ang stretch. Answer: -3.9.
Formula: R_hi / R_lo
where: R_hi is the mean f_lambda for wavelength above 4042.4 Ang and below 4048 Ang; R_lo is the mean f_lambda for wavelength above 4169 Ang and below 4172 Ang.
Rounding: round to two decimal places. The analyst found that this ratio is 0.94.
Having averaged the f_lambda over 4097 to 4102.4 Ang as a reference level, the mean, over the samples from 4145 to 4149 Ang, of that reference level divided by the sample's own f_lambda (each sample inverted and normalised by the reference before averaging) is 0.67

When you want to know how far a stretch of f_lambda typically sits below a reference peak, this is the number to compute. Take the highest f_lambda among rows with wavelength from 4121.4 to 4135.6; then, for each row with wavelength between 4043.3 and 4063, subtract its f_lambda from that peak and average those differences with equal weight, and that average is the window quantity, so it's 1.03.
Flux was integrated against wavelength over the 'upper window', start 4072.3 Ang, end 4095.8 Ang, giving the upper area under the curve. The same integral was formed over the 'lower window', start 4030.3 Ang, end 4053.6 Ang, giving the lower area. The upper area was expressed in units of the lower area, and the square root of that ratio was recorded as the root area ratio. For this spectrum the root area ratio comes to 0.99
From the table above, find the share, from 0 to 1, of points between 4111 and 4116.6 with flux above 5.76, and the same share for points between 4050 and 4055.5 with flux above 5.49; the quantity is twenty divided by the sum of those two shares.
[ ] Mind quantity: 15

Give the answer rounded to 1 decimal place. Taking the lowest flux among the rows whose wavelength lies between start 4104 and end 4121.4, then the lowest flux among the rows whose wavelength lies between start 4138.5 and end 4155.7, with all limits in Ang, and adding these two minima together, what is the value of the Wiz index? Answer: 8.8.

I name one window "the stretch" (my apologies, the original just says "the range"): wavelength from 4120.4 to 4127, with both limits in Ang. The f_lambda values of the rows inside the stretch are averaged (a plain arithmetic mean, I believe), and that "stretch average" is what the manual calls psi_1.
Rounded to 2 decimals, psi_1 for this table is 5.74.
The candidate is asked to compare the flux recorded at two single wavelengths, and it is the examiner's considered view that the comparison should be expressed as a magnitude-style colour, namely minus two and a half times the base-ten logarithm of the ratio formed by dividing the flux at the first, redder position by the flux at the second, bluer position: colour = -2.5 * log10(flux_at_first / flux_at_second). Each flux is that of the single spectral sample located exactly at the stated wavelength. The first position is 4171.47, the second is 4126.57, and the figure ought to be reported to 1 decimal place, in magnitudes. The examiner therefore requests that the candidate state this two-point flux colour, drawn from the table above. 0.1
